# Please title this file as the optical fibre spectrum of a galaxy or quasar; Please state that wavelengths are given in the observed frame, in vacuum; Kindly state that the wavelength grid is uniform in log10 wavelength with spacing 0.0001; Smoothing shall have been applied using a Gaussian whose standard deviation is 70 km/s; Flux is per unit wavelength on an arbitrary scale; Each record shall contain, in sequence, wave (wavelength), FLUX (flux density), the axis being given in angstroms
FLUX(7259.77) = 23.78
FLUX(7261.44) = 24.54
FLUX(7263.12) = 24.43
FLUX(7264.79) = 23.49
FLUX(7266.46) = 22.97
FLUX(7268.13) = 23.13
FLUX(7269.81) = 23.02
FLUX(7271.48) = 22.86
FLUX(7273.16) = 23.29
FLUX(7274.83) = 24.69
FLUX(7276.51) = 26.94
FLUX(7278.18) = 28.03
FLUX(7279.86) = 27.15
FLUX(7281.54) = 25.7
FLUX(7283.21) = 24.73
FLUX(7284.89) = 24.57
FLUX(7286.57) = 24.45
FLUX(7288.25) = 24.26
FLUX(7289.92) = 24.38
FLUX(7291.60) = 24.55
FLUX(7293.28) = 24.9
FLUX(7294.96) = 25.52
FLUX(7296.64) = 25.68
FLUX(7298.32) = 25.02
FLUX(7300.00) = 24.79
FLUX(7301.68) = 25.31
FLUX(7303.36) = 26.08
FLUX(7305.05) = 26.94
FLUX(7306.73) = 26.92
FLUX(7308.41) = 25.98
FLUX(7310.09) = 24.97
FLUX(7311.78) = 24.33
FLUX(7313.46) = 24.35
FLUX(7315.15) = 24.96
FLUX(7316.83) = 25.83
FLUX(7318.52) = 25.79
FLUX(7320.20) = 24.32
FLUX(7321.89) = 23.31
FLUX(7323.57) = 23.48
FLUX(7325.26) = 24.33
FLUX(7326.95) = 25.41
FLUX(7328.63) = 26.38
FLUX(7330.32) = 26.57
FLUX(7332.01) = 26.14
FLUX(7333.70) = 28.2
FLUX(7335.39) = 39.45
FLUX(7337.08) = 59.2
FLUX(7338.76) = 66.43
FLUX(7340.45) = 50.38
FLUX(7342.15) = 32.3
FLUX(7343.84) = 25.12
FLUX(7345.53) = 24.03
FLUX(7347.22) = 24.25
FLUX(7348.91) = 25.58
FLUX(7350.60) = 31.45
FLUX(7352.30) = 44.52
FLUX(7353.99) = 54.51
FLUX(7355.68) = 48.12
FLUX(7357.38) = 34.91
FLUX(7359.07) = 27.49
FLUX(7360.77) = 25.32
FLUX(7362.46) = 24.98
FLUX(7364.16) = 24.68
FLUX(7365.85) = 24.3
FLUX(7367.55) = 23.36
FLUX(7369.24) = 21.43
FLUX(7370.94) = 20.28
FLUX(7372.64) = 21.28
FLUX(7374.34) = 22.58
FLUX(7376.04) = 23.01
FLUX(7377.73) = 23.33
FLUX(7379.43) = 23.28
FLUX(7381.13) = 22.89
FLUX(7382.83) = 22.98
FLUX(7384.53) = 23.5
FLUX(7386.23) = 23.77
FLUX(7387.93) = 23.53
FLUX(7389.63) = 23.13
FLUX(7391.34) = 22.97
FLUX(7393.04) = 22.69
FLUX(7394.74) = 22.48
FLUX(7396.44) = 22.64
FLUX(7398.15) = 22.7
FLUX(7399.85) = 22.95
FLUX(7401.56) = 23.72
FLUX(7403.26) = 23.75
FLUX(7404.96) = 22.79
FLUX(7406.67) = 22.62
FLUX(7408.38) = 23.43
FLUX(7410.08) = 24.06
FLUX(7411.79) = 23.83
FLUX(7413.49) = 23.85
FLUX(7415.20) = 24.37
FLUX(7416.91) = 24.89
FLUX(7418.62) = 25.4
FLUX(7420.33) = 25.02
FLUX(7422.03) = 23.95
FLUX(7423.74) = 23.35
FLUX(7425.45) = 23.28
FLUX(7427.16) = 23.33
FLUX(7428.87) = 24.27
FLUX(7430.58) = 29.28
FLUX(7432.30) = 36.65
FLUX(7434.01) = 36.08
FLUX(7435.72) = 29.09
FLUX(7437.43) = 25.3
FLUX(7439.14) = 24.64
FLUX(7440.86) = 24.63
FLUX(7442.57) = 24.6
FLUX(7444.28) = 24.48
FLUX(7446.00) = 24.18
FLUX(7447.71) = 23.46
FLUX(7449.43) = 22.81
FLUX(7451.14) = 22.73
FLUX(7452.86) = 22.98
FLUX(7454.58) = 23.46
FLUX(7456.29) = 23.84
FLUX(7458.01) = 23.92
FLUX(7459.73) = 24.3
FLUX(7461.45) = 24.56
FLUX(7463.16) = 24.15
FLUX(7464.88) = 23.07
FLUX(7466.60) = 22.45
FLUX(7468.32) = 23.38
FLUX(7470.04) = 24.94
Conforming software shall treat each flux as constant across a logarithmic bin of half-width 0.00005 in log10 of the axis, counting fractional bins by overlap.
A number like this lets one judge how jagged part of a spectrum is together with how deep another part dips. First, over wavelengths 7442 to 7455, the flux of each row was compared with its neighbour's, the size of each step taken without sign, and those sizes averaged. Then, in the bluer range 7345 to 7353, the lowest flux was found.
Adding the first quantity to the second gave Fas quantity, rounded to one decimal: 24.4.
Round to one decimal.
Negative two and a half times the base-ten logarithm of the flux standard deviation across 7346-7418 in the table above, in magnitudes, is -2.1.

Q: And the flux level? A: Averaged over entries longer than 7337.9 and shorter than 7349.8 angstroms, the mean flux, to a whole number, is 35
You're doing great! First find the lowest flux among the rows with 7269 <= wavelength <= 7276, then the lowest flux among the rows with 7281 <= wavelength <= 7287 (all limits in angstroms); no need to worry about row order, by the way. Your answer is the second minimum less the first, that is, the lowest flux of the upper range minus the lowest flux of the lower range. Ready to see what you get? 1.6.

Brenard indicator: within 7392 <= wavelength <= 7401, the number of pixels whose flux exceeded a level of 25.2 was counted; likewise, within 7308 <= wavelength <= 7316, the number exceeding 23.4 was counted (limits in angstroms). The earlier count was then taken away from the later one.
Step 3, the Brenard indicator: 5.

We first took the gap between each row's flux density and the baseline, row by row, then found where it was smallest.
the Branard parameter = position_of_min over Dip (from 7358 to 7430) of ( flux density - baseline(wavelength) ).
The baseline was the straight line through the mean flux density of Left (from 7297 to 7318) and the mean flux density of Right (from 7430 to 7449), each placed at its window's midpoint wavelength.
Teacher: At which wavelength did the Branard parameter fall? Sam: 7370.94 angstroms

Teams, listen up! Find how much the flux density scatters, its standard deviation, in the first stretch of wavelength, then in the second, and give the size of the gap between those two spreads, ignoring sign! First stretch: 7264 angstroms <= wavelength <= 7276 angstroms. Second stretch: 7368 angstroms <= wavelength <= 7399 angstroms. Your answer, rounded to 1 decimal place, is 0.3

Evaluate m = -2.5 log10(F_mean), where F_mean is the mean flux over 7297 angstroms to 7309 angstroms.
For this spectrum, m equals -3.53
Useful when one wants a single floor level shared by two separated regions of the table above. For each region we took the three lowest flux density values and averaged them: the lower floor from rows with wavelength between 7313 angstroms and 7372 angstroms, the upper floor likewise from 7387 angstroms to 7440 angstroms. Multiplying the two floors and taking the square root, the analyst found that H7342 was 22.1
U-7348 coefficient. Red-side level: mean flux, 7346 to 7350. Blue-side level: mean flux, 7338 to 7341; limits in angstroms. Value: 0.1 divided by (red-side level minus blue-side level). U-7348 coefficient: -0.003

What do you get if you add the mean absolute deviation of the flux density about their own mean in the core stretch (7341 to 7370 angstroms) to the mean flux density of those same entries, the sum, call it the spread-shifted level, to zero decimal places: 38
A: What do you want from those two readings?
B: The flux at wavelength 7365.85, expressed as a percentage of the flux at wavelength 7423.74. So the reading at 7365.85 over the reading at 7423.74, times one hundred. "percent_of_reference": 104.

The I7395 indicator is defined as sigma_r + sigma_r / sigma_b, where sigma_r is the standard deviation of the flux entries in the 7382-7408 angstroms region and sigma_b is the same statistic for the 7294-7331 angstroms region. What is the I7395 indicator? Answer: 1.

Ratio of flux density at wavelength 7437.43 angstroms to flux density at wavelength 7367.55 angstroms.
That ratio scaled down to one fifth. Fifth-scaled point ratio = 0.217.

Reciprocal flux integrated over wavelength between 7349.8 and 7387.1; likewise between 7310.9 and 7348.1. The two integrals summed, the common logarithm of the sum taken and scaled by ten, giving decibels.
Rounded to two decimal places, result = 4.43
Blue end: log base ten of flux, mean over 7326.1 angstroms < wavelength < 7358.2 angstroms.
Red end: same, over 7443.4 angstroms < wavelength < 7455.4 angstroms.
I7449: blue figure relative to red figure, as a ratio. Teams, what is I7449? 1.122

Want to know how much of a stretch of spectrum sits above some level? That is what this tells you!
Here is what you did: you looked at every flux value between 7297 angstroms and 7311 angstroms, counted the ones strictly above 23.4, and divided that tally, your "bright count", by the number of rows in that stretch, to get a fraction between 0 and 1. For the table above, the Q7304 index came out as 1.00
